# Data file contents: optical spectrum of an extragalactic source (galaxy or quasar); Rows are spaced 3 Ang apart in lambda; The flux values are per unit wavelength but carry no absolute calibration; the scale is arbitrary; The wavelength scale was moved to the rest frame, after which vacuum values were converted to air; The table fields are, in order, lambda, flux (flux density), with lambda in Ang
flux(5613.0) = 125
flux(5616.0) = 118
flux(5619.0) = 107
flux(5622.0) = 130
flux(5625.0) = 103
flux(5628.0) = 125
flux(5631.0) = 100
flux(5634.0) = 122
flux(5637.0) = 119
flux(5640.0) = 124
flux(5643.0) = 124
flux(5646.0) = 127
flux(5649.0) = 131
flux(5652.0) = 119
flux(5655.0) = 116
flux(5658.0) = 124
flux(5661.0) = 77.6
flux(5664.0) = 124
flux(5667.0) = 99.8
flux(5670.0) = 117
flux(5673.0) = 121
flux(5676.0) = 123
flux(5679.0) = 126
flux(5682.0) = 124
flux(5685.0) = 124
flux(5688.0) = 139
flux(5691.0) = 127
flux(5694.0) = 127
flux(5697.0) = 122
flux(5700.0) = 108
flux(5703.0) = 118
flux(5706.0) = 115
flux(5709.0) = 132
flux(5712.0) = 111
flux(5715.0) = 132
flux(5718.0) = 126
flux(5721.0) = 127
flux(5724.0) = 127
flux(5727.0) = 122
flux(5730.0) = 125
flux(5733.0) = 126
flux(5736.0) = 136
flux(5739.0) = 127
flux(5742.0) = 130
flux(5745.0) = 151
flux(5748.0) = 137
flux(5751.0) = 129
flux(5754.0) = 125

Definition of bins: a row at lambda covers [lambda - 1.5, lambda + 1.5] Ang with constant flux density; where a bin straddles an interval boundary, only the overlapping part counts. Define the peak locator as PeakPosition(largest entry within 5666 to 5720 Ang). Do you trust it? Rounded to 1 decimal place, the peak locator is 5688.0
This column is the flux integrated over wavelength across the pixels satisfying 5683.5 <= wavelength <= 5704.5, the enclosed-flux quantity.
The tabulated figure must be 2595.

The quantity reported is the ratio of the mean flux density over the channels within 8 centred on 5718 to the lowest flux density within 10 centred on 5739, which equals 1.01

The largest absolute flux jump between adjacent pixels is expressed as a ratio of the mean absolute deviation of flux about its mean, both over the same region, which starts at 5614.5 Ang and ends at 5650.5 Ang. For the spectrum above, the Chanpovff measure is 3.3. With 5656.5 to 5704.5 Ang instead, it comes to 5.0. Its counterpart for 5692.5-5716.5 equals 2.8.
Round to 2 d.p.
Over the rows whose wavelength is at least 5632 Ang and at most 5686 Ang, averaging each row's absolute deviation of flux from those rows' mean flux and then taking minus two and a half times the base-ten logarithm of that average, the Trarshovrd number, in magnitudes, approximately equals -2.16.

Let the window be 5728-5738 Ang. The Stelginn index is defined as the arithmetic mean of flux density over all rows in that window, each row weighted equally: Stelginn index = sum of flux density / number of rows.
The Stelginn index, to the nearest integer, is 129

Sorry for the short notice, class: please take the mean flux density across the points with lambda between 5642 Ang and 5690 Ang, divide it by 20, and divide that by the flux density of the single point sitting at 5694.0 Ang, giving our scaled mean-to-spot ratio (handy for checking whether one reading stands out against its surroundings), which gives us 0.0472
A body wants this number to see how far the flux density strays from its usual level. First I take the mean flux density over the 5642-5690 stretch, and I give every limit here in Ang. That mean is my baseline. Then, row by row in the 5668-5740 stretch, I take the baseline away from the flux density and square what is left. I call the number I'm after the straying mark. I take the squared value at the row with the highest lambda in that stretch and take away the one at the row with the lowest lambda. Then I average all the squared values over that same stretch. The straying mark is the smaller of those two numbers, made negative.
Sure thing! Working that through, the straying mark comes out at -44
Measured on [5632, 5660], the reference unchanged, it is -13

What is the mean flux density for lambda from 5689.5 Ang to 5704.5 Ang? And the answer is 120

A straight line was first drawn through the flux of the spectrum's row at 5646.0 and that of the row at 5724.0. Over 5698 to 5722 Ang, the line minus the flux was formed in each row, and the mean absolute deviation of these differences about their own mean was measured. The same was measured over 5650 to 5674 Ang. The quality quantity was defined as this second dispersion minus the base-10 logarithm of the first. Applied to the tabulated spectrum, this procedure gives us 10.9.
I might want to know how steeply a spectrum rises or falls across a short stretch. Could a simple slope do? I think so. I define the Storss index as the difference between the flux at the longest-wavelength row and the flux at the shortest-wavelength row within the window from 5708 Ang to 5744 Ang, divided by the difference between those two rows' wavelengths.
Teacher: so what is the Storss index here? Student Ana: -0.1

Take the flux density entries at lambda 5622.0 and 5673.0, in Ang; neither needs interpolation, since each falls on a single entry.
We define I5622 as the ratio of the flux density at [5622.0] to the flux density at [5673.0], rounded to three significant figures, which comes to 1.07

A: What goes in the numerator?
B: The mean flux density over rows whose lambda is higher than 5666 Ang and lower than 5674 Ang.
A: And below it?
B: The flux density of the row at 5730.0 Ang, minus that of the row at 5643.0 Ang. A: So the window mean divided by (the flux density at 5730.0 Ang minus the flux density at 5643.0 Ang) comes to 113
